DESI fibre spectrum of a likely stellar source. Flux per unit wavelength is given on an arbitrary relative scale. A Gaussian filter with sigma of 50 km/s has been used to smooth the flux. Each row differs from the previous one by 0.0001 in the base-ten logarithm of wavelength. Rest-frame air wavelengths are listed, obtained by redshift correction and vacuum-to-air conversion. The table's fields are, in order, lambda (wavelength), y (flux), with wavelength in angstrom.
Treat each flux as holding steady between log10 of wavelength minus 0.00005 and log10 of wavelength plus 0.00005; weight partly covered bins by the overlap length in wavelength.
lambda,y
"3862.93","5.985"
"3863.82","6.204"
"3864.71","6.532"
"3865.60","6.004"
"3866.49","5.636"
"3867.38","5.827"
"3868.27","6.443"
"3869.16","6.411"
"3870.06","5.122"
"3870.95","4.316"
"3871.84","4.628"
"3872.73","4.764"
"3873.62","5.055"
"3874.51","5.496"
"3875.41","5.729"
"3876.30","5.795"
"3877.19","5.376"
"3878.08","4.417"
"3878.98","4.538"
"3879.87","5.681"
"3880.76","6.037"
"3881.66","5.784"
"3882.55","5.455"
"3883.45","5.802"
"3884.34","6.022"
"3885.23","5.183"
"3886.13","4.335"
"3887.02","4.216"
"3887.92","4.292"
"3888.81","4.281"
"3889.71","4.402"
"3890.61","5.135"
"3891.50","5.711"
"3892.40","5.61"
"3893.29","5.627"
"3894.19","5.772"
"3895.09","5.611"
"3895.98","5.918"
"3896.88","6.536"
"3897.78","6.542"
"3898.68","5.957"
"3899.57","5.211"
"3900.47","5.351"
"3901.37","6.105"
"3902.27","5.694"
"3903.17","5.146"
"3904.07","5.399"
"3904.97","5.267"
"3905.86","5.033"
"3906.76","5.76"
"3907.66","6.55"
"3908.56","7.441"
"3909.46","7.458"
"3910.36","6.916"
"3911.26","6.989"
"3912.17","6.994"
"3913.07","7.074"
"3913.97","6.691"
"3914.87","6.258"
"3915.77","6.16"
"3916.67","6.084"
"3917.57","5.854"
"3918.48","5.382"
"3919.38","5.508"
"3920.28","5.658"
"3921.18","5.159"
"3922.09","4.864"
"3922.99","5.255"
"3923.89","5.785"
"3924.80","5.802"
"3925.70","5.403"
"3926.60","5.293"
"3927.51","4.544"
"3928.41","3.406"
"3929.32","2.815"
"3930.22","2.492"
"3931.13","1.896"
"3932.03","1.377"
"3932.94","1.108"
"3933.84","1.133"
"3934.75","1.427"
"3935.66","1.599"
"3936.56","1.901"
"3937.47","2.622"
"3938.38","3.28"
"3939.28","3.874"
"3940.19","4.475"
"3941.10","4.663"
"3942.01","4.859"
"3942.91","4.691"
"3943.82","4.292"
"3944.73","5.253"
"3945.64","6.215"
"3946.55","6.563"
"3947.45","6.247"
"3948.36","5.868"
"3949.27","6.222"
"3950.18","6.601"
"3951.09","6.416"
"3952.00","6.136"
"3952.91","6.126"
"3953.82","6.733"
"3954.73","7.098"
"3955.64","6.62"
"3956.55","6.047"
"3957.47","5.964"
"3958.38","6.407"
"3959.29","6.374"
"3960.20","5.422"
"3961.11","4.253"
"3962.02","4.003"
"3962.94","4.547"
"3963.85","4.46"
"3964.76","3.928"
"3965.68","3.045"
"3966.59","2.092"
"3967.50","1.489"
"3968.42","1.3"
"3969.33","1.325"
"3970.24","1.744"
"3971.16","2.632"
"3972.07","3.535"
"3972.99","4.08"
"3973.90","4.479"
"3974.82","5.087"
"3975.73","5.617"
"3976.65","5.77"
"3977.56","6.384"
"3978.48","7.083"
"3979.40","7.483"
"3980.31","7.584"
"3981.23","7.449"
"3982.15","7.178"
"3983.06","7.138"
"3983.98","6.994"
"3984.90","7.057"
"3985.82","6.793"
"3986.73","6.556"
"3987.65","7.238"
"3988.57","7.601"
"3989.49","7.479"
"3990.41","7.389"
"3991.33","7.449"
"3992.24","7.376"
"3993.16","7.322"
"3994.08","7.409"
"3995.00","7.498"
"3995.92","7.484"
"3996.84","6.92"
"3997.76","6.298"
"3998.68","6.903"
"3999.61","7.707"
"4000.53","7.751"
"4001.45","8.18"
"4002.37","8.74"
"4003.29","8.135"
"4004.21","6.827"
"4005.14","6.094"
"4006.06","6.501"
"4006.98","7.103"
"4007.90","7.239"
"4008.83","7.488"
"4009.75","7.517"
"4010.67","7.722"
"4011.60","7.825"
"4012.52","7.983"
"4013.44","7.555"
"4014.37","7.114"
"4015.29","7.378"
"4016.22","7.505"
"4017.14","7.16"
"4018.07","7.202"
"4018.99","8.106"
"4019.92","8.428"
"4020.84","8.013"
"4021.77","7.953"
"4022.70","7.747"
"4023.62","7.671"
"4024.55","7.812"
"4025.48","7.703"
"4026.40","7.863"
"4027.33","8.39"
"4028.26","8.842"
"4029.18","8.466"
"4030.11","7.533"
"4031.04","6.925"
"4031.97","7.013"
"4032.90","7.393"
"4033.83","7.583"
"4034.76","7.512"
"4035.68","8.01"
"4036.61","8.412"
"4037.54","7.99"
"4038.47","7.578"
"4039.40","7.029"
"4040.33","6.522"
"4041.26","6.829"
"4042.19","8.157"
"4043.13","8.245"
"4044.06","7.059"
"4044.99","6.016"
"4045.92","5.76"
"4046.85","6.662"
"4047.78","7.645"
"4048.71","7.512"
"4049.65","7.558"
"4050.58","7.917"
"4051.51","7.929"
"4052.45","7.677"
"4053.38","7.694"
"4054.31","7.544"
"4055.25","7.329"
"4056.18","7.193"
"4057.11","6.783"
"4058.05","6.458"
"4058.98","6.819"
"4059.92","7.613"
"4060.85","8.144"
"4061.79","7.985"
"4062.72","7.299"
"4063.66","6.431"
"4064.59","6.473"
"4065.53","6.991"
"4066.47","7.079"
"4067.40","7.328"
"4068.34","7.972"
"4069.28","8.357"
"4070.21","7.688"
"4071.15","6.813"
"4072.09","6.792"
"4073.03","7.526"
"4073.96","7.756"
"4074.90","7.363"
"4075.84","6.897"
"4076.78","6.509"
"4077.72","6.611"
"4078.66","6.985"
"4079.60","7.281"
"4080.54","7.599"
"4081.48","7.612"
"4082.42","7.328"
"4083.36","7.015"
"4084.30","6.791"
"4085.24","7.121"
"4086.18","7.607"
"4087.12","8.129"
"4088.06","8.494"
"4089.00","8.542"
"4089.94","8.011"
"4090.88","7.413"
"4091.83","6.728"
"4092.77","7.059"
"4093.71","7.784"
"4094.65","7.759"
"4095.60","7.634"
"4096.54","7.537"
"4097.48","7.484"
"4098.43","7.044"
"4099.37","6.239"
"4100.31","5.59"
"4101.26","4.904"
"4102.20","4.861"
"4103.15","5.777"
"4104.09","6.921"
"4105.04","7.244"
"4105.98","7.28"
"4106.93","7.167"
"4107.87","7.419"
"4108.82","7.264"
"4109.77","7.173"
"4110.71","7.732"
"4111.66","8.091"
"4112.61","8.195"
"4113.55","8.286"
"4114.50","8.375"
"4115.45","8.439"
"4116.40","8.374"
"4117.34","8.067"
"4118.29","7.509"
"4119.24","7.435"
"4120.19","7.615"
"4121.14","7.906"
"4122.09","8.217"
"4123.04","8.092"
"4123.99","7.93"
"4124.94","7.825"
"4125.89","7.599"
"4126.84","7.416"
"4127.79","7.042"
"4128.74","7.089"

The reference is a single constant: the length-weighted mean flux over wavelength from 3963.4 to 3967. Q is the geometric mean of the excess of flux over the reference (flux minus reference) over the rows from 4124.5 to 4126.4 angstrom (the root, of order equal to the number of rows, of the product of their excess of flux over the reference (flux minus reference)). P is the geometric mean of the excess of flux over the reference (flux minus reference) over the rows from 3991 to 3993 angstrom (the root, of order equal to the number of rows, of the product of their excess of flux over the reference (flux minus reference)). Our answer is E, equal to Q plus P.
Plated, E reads 8.3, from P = 4.02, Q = 4.3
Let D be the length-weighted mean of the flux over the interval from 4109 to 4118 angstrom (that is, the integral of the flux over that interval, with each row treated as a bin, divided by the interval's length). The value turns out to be 8.0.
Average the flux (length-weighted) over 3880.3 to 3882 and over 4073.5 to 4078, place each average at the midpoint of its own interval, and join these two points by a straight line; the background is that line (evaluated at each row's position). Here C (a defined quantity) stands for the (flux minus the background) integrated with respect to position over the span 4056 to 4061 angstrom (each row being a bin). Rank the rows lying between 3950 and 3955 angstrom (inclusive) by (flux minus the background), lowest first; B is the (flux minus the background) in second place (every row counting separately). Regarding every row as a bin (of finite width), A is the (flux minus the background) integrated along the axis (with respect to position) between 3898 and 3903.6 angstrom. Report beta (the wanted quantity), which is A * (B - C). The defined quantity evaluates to 2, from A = -2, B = -0.2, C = 0.9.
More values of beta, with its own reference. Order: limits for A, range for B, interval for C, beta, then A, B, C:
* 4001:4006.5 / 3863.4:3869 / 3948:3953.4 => 2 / 4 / 0.0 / -0.4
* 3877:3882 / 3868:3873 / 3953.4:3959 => 6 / -3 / -1.2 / 0.7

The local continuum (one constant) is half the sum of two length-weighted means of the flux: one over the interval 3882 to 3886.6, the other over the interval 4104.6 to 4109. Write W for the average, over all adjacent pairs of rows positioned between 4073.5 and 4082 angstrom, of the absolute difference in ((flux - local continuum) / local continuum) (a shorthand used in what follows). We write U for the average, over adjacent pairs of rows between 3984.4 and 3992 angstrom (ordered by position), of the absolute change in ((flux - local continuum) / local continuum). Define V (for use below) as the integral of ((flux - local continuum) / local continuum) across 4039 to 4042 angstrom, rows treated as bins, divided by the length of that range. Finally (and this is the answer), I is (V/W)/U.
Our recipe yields 49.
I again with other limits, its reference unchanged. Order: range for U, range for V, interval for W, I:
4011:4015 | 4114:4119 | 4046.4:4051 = 87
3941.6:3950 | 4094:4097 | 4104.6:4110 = 133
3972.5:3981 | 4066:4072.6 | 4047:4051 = 89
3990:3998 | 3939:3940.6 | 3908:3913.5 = -479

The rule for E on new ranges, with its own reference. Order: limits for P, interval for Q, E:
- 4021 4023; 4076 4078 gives 7.6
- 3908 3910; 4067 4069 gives 8.3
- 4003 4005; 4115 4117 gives 9.0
